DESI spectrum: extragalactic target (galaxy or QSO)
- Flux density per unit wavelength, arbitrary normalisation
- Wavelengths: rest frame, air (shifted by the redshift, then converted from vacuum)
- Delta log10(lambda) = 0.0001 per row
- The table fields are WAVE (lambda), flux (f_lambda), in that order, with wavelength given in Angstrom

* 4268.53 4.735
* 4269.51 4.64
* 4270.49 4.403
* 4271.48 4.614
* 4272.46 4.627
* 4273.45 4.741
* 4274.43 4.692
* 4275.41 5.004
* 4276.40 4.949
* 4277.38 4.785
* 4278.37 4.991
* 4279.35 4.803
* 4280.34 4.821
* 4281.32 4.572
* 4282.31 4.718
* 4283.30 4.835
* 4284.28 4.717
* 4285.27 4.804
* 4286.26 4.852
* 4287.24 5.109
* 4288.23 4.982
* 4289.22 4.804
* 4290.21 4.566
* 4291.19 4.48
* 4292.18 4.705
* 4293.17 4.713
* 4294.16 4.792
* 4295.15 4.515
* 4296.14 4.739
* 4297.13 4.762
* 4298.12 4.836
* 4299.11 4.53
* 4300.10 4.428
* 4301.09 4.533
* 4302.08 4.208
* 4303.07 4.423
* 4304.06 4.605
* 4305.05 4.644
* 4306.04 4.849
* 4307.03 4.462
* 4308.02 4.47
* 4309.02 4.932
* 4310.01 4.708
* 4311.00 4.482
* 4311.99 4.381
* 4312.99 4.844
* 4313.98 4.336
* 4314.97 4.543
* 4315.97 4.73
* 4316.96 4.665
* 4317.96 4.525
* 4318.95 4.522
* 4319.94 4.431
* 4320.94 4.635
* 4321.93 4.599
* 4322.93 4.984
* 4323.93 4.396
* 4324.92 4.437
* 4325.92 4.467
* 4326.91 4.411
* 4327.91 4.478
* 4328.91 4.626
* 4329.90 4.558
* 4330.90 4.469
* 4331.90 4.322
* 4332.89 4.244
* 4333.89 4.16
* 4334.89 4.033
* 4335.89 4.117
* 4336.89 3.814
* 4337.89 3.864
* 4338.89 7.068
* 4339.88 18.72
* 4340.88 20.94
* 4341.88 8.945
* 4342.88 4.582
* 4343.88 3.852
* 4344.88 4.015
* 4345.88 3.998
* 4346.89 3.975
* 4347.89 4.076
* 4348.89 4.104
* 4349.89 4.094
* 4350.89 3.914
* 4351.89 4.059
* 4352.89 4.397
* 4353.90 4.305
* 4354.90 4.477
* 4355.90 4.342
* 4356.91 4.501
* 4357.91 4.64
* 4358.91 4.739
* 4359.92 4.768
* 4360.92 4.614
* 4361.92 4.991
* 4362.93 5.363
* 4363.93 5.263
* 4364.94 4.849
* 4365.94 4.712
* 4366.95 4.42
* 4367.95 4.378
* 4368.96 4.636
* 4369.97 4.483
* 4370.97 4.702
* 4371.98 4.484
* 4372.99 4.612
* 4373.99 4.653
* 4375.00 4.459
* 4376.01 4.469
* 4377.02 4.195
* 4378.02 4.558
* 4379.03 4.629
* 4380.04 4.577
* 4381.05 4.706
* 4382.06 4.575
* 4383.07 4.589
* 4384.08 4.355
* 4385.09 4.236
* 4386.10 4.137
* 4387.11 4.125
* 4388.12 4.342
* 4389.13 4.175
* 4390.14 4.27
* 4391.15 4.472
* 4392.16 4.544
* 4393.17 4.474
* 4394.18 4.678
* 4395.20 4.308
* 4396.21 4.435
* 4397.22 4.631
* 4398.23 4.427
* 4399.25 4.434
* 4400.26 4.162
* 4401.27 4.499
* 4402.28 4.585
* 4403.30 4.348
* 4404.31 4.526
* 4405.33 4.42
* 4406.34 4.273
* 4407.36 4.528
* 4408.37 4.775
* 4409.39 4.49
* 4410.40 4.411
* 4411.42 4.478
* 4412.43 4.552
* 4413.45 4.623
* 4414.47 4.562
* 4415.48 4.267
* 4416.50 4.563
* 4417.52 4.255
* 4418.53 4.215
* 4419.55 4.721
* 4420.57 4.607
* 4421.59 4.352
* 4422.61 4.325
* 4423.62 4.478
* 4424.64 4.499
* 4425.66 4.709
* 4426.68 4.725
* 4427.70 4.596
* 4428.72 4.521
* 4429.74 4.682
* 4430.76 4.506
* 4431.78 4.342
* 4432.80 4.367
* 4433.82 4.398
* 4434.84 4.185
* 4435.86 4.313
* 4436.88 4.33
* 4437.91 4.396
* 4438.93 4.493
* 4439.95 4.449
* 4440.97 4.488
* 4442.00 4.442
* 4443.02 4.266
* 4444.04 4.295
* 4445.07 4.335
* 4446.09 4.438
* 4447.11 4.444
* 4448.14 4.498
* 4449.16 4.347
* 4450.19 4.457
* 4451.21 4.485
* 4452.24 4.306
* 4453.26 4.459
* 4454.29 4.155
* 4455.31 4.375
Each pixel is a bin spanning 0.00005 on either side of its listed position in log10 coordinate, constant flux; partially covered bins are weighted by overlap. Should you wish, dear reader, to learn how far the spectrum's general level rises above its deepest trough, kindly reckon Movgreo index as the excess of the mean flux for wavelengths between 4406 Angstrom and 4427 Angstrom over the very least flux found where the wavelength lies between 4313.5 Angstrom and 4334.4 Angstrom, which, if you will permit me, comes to 0.34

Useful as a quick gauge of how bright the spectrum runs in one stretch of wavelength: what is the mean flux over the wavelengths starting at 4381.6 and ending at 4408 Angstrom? 4.4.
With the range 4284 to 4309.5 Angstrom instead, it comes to 4.7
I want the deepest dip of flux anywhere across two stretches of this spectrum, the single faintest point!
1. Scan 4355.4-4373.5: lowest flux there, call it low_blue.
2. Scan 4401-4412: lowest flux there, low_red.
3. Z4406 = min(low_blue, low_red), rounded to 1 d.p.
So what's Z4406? 4.3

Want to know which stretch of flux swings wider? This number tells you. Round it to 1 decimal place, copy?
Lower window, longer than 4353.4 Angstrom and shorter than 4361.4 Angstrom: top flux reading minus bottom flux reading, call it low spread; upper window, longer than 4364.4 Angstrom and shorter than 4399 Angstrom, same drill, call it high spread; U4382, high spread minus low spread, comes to 0.3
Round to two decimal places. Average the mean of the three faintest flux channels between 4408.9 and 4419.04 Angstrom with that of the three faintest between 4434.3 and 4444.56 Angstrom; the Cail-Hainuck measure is 4.25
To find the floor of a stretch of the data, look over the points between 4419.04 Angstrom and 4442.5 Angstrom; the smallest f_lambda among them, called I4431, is 4.185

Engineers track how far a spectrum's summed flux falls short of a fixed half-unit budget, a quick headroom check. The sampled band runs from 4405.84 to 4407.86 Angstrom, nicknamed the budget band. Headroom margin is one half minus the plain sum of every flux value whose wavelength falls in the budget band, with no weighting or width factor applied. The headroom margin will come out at -8.3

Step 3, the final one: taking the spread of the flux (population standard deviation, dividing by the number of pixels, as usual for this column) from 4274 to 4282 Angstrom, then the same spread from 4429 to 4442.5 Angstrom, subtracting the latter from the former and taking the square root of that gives 0.161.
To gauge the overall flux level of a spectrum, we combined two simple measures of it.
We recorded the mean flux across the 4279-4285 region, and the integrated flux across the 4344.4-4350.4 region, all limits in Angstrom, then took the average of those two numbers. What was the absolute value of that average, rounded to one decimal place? 14.5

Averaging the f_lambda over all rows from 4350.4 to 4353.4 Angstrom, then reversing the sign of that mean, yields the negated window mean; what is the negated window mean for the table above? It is -4.12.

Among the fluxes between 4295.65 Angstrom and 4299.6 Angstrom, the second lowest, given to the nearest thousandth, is 4.739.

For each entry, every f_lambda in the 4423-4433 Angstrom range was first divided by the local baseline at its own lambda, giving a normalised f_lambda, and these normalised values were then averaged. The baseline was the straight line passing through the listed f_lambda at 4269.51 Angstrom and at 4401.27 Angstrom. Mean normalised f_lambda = 1.02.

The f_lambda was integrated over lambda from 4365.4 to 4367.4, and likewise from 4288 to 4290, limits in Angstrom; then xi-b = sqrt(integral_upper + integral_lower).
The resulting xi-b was 4.34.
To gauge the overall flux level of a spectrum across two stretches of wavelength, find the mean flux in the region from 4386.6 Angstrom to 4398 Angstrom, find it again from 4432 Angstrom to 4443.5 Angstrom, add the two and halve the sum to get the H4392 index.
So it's 4.39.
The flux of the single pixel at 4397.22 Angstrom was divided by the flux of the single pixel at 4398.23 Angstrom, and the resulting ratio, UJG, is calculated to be 1.05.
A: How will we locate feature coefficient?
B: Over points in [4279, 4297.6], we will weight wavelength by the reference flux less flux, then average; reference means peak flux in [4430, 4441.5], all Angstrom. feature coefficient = 4287.5 Angstrom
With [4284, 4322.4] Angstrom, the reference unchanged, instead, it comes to 4296.5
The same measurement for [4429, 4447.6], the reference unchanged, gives 4439.5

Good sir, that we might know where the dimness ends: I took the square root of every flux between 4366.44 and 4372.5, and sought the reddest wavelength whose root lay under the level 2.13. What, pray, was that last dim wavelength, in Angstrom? 4371.98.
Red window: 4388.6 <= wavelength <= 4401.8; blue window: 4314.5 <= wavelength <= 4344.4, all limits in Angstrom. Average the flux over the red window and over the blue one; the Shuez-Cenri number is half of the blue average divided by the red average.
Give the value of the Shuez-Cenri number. 0.64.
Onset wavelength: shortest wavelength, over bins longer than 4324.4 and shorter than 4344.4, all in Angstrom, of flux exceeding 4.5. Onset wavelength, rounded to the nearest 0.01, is 4328.91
